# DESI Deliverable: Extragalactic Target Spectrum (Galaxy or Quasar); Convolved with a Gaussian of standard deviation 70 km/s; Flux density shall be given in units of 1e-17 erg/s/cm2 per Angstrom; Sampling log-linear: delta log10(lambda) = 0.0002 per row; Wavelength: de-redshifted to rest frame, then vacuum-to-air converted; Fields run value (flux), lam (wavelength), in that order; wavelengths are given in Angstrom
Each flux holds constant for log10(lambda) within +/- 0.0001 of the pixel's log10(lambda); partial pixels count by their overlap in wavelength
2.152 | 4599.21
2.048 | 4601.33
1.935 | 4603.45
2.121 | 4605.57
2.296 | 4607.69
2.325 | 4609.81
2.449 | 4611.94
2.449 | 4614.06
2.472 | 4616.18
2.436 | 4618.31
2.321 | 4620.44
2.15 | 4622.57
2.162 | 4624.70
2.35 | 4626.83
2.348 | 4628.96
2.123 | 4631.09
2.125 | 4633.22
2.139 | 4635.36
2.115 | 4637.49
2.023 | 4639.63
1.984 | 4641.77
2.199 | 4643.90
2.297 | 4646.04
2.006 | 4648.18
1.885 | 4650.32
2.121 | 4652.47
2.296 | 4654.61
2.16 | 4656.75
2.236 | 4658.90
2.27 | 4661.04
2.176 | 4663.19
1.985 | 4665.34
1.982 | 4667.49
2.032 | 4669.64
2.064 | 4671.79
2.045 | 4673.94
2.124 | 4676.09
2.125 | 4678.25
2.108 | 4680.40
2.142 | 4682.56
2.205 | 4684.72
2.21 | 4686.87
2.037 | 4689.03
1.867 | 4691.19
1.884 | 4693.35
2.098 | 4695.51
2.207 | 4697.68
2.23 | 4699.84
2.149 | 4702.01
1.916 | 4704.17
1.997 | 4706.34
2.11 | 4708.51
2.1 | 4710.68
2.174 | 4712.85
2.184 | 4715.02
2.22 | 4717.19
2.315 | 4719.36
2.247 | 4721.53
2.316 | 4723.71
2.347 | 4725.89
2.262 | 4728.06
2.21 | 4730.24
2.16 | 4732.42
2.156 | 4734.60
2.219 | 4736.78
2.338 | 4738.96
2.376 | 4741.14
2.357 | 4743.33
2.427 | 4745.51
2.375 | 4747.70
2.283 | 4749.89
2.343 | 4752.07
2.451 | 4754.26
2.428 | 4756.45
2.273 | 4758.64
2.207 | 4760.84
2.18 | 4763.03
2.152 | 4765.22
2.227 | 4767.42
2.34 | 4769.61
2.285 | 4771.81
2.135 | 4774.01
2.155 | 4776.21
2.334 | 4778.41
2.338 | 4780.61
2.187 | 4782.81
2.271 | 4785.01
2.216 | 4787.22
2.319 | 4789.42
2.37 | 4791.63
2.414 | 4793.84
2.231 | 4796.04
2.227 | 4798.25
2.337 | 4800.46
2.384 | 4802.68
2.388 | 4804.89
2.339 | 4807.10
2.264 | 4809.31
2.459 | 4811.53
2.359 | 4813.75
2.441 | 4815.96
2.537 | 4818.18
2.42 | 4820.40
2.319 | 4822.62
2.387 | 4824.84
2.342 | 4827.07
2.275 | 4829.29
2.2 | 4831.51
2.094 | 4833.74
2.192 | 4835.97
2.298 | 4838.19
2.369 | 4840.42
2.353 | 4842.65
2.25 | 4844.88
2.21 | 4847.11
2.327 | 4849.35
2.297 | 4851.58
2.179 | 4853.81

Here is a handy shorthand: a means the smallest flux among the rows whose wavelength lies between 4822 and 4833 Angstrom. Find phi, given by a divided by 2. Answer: 1.10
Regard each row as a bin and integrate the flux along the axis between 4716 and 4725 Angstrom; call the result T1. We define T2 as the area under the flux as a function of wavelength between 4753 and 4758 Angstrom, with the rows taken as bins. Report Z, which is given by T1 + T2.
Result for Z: 33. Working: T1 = 20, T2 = 12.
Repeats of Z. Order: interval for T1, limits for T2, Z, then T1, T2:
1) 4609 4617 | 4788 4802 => 52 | 19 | 32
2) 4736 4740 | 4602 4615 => 38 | 9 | 29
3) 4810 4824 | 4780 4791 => 59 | 34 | 25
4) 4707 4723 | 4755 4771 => 71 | 35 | 36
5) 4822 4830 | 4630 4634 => 27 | 19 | 9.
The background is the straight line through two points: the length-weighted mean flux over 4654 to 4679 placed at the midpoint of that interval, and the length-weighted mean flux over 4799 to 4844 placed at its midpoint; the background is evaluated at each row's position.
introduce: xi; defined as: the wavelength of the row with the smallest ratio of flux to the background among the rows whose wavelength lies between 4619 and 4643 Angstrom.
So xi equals 4641.77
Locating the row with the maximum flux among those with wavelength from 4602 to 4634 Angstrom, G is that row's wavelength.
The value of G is 4616.18 Angstrom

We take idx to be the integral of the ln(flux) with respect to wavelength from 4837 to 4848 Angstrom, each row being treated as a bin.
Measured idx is 9.2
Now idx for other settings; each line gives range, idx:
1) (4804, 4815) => 9.5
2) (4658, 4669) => 8.3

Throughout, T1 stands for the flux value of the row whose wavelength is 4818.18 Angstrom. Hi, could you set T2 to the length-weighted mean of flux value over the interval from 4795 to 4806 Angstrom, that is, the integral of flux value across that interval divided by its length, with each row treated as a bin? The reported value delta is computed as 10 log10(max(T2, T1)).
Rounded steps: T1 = 2.537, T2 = 2.31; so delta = 4.043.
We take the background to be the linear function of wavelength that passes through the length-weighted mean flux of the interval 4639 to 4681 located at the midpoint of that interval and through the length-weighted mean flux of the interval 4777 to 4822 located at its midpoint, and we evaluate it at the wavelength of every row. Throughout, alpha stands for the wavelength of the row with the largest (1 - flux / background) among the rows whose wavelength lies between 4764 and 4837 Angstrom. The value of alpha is 4833.74 Angstrom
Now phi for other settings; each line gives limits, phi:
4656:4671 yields 0.99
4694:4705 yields 0.96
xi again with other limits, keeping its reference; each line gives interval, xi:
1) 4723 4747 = 4734.60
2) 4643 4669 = 4650.32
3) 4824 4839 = 4833.74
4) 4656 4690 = 4667.49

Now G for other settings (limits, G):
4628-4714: 4628.96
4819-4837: 4820.40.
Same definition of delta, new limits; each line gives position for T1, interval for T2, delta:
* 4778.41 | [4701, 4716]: 3.681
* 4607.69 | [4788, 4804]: 3.663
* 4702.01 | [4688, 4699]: 3.322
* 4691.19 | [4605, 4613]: 3.633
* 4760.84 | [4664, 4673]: 3.438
